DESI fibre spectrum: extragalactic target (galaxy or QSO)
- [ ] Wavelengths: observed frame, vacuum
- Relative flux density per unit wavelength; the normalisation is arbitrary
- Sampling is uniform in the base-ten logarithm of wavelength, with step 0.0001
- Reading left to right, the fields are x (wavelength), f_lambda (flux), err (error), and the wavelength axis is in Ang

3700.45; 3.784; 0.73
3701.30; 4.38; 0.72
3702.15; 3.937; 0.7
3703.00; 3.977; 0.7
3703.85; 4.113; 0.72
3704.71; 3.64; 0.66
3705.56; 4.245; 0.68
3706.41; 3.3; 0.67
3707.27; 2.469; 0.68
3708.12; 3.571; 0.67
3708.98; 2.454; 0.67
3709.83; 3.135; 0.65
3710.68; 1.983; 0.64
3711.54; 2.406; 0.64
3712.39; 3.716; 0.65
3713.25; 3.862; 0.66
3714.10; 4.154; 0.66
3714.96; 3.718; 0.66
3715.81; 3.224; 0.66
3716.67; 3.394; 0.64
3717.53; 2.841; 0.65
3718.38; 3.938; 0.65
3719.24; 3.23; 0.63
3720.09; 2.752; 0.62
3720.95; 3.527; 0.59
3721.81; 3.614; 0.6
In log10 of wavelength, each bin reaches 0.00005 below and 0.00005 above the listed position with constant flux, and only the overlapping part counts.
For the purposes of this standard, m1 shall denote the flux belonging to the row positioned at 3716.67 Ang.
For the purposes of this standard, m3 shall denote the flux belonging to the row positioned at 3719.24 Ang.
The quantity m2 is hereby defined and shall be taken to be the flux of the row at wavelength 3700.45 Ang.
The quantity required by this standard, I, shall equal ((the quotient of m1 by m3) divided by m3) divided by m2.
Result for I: 0.086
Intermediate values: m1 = 3.394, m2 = 3.784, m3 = 3.23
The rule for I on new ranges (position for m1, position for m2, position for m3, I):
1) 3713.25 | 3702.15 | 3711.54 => 0.169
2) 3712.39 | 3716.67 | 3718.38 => 0.071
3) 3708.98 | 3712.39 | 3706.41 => 0.061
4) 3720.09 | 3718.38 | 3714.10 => 0.040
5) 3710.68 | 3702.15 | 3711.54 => 0.087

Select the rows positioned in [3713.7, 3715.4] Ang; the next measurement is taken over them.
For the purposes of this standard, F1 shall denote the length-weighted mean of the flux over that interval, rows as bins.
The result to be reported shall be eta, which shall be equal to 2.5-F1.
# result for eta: -1.4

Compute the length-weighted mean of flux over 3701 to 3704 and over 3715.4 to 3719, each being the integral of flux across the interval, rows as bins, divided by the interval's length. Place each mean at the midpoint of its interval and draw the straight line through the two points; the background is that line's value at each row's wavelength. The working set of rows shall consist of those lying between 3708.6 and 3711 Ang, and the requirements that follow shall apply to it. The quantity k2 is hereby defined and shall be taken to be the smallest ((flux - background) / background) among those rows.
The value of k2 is -0.46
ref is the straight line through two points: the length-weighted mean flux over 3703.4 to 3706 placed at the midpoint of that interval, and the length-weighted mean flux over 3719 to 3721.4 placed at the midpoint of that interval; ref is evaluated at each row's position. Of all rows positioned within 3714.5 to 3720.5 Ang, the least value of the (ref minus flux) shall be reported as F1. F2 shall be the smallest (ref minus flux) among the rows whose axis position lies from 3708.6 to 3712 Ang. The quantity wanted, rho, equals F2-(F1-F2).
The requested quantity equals 1.8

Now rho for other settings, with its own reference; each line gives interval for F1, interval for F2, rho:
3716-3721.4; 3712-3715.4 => -0.6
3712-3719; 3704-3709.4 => 0.1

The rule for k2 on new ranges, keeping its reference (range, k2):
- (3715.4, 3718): -0.14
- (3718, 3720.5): -0.14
